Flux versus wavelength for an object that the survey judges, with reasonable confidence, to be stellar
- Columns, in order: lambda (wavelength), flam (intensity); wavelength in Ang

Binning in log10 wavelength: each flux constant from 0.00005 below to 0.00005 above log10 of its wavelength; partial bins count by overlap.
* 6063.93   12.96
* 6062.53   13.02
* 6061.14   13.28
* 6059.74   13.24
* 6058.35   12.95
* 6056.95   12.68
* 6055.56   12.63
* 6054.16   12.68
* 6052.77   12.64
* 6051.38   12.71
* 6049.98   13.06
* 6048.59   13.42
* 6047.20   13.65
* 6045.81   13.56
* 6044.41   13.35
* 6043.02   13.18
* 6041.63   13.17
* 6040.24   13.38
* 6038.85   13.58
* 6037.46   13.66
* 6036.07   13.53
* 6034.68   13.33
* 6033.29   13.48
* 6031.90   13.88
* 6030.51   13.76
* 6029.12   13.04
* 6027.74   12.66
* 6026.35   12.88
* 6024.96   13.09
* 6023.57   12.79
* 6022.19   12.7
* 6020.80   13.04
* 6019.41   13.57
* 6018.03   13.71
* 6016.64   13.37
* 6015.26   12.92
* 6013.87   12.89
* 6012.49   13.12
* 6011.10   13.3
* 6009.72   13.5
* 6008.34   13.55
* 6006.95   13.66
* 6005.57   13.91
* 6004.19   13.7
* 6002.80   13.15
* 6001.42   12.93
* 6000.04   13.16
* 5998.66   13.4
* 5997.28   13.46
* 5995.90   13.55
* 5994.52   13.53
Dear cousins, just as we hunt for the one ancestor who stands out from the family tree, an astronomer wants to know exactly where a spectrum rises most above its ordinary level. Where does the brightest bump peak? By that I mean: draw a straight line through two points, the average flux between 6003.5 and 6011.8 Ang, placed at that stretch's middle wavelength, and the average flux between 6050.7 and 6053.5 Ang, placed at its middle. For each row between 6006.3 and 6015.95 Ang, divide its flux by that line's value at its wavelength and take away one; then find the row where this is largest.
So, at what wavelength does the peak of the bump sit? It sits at 6006.95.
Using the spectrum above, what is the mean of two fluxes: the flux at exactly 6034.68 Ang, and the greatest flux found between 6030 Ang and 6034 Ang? 13.6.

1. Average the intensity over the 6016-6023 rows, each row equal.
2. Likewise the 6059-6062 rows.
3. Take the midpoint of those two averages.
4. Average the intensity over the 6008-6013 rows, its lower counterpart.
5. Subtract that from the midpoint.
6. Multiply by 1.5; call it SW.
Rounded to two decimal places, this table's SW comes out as -0.15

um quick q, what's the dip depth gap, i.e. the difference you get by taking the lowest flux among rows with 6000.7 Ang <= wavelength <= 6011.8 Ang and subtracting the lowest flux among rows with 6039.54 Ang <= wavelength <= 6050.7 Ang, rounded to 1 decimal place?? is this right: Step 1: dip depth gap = -0.1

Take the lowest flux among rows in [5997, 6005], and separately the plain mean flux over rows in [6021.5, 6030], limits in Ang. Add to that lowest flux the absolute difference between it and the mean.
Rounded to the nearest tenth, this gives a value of 13.0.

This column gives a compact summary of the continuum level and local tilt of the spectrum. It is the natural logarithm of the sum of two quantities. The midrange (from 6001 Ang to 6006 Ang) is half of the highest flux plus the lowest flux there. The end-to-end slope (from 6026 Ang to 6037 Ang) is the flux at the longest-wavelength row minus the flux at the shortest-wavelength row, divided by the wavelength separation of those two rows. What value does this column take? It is 2.60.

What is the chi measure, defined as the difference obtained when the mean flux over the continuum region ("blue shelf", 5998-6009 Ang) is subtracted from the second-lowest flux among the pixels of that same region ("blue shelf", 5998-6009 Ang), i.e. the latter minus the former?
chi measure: -0.28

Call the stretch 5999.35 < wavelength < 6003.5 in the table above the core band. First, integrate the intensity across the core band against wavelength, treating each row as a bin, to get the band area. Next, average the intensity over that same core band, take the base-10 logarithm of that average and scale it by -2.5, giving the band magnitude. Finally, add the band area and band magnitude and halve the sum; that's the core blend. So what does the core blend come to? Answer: 25.7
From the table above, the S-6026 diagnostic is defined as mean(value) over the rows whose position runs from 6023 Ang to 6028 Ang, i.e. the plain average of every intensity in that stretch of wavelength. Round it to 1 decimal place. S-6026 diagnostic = 12.9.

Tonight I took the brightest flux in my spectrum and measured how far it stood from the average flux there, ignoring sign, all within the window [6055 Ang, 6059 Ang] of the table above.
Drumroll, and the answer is 0.20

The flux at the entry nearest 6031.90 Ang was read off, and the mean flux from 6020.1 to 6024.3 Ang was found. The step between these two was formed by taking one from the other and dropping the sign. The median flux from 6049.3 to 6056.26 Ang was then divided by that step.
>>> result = 12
